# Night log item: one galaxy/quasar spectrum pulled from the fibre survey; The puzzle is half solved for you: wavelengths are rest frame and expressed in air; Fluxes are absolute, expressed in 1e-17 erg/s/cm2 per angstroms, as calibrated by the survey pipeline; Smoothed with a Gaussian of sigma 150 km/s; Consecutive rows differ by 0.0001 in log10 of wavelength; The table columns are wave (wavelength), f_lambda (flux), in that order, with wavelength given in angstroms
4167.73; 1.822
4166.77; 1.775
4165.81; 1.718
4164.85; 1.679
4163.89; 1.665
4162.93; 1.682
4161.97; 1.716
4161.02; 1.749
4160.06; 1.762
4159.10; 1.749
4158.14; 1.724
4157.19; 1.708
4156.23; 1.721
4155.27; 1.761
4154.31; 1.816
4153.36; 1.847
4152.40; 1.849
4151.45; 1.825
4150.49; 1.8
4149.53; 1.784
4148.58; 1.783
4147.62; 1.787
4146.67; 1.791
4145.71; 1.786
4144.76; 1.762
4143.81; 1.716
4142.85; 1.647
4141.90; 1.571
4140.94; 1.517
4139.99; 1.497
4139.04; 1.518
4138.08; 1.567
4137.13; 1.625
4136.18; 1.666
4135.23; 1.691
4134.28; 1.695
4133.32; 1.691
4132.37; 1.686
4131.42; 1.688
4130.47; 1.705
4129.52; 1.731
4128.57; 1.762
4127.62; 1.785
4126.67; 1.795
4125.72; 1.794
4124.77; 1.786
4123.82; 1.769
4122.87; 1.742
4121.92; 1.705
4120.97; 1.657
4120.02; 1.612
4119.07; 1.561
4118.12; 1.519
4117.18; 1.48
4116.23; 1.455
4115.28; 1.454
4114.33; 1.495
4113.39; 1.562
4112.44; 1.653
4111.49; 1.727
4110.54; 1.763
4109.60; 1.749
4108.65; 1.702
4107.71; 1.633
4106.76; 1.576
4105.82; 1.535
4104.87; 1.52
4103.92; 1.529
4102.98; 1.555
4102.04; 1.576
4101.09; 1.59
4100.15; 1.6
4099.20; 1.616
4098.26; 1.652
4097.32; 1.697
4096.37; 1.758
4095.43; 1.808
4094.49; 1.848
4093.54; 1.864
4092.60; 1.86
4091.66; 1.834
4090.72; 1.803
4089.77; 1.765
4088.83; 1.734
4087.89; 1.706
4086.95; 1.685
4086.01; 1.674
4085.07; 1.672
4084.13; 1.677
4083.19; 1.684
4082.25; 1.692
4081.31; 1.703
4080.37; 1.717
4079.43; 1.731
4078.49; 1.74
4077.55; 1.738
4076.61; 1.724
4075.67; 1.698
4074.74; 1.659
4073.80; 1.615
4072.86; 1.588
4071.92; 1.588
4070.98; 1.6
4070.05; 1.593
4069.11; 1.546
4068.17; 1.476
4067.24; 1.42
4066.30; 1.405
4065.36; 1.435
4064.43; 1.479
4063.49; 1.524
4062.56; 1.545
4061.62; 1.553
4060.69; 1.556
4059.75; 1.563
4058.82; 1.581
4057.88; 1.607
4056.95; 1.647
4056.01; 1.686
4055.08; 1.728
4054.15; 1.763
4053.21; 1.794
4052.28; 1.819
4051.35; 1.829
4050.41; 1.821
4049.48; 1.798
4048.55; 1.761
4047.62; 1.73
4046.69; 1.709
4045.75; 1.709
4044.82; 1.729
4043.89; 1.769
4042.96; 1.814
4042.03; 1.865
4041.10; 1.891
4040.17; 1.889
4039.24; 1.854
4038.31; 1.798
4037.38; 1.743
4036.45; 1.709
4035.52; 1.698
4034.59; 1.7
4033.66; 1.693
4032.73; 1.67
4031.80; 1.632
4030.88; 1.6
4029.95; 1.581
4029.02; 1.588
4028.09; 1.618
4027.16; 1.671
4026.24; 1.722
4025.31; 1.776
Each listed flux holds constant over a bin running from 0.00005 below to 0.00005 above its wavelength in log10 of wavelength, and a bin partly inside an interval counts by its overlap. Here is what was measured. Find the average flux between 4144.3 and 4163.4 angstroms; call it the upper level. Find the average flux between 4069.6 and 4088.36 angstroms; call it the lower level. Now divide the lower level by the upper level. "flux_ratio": 0.95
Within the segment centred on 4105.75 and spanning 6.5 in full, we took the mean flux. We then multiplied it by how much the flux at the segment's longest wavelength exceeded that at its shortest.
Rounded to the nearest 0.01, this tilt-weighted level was 0.23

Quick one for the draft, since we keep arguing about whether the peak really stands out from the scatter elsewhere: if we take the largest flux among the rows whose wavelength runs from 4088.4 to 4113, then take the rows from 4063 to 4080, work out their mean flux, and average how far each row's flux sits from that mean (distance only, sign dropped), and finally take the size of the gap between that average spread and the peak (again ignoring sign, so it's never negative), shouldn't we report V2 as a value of 1.77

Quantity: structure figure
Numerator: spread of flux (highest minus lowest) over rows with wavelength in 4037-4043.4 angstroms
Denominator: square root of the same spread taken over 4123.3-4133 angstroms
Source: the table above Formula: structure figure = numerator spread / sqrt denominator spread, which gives 0.4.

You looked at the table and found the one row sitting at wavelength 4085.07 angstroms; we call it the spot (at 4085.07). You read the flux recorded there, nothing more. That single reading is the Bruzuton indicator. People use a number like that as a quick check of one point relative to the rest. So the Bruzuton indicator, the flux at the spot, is 1.672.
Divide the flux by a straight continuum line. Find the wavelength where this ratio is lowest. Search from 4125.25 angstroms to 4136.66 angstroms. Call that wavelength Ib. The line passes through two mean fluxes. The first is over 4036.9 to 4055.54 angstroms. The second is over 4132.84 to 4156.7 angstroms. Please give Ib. 4136.18 angstroms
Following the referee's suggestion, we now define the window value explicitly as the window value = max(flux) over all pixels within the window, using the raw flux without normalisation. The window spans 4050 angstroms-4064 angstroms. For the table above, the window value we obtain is 1.829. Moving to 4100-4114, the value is 1.763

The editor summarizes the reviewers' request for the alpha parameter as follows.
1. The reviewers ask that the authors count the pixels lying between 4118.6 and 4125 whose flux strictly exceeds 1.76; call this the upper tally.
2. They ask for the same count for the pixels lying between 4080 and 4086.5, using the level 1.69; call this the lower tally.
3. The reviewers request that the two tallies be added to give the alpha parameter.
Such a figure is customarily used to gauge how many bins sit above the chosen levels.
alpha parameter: 5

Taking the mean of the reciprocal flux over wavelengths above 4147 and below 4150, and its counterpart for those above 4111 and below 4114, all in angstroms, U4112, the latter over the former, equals 1.09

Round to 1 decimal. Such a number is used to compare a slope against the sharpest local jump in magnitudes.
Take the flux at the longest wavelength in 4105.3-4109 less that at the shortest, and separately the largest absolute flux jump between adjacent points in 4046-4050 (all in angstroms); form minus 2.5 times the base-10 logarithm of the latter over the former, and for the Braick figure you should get 1.6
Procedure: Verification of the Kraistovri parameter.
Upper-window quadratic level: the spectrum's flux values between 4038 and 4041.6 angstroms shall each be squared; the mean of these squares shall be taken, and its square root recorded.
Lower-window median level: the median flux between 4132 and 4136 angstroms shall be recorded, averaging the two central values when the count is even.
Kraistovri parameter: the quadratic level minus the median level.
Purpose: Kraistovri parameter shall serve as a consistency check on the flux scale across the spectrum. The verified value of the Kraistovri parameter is 0.17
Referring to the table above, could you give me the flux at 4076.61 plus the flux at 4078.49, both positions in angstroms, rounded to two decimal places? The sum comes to 3.46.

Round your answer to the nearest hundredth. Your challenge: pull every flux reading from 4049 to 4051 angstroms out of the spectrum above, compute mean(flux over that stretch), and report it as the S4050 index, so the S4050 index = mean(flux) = 1.81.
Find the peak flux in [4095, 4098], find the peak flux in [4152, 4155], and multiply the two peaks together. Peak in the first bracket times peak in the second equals 3.34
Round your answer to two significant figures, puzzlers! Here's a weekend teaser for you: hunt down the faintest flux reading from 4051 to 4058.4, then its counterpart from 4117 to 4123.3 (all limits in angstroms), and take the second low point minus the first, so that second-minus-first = -0.13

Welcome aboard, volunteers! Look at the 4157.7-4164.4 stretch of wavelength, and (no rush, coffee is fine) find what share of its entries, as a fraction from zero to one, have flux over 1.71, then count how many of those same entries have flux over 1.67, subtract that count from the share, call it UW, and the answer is -5.3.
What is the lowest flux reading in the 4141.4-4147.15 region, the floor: 1.571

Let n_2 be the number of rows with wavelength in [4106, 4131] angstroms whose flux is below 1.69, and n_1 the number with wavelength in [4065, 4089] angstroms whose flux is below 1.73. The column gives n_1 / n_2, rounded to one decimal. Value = 1.8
